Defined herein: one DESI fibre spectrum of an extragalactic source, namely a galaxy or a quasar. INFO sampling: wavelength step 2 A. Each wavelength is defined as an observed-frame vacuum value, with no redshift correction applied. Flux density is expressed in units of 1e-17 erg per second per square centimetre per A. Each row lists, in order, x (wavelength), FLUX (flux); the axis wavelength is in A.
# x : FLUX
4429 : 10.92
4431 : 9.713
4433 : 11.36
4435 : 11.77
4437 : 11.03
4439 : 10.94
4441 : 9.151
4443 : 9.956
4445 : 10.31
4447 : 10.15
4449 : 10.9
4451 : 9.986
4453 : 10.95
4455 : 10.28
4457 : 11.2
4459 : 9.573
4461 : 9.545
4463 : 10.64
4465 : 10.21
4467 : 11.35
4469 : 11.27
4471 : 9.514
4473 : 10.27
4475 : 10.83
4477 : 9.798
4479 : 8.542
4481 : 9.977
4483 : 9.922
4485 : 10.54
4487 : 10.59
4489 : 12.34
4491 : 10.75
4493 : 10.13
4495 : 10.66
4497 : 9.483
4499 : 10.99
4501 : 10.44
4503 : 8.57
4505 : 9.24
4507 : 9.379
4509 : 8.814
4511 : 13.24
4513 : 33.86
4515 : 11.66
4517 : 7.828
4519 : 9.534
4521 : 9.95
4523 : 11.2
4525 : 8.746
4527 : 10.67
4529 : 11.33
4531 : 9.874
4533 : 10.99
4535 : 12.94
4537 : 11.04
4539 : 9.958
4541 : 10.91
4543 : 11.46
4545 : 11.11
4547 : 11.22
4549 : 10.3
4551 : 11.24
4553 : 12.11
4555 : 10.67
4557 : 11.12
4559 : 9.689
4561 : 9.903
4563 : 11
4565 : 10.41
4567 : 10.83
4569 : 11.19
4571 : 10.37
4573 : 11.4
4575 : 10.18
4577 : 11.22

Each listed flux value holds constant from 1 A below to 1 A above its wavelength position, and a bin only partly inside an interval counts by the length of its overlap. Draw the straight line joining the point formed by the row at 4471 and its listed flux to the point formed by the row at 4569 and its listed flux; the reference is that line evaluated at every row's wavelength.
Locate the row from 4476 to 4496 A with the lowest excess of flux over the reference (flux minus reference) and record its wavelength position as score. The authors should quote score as 4479 A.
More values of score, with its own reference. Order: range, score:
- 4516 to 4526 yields 4517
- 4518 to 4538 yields 4525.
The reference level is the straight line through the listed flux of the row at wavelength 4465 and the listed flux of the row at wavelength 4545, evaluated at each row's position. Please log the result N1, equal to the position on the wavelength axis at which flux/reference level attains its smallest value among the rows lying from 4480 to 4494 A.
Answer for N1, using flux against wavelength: 4483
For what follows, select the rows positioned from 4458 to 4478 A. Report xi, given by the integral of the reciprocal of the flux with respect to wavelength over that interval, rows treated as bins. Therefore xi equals 1.950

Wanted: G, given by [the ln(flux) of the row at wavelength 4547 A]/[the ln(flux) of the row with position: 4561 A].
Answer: 1.05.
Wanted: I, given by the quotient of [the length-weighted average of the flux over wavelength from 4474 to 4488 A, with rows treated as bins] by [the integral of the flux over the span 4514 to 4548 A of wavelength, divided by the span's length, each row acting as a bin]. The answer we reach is 0.94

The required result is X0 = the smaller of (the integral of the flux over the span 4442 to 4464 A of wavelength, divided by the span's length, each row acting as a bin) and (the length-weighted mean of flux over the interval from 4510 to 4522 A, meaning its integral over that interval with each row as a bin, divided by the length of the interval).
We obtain 10.3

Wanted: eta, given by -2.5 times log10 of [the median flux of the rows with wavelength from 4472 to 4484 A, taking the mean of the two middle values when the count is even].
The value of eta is -2.495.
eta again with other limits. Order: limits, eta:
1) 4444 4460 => -2.532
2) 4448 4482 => -2.529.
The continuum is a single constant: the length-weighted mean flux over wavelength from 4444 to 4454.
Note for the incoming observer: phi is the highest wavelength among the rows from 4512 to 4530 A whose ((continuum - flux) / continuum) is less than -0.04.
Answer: 4529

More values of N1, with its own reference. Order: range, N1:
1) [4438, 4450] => 4441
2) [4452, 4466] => 4461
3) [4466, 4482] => 4479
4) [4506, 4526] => 4517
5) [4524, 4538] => 4525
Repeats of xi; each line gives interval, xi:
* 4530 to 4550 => 1.831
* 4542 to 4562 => 1.846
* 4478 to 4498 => 1.959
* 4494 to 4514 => 1.872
